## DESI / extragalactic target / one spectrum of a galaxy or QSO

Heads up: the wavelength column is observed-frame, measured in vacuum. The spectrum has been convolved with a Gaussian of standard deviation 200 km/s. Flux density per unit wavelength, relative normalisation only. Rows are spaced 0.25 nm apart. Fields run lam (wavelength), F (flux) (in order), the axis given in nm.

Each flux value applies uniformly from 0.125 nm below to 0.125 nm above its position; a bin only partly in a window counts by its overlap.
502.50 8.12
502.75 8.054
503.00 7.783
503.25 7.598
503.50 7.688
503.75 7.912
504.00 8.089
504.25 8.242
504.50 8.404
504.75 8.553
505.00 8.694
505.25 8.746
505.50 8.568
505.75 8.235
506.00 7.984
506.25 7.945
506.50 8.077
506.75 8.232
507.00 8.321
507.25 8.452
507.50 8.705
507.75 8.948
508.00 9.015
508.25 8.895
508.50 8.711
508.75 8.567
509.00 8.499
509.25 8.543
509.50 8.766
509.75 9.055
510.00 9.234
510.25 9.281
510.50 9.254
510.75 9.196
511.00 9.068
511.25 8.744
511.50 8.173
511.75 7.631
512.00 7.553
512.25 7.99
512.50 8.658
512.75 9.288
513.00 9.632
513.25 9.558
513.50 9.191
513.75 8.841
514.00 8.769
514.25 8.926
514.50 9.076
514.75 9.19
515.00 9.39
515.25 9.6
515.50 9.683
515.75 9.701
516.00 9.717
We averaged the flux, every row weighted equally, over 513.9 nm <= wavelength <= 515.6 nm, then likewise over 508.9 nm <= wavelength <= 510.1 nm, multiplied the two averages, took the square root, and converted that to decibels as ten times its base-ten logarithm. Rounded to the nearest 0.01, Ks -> 9.55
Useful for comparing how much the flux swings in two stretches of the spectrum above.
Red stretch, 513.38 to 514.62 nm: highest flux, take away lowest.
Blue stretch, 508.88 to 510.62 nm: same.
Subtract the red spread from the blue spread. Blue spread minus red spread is 0.36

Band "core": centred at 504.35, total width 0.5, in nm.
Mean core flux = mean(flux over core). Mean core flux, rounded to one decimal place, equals 8.3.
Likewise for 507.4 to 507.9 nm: 8.8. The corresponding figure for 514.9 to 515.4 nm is 9.5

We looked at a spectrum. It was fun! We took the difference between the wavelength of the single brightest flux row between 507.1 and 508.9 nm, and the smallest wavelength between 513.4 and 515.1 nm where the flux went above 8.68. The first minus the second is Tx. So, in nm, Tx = -5.50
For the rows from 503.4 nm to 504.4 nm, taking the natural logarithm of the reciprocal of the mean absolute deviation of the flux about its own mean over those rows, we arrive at 1.7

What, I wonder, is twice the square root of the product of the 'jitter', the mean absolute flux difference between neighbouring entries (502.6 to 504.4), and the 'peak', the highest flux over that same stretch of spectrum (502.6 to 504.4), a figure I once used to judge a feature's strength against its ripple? 2.46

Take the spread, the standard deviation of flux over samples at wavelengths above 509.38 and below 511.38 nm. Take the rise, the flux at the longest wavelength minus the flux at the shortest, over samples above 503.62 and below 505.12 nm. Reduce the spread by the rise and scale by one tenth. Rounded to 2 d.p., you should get -0.06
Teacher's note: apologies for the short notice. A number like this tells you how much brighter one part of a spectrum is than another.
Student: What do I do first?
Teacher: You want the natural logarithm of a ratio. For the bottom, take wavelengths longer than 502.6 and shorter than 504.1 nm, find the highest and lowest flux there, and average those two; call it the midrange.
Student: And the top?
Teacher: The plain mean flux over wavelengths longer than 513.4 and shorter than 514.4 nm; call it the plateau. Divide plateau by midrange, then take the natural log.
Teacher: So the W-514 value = 0.13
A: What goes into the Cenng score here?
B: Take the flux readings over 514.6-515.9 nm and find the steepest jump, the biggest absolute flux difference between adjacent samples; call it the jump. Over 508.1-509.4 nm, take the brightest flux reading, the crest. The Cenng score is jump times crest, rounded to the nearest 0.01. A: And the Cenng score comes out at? 1.87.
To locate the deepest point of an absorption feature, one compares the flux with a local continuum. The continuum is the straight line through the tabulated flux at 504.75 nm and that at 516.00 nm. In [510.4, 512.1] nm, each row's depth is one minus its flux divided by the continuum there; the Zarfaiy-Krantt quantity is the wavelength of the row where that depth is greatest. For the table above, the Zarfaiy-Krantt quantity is 512.00 nm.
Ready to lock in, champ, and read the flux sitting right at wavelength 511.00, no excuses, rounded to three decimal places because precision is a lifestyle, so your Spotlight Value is 9.068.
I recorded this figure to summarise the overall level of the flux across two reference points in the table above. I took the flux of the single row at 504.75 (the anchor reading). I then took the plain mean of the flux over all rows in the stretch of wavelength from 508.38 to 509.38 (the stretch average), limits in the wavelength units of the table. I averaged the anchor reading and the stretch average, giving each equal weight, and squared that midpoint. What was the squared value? 73.4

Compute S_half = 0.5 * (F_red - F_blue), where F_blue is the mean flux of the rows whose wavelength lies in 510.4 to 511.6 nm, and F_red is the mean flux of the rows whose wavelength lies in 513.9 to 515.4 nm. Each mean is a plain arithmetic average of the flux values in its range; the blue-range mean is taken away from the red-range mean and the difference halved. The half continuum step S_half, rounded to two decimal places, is 0.14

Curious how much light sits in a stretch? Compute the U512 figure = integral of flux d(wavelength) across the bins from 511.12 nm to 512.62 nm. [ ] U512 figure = 12.2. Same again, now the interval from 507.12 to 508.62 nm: 13.2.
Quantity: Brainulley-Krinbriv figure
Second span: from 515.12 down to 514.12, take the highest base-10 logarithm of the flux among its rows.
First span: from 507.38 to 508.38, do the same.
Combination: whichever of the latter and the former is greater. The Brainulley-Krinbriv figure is 0.973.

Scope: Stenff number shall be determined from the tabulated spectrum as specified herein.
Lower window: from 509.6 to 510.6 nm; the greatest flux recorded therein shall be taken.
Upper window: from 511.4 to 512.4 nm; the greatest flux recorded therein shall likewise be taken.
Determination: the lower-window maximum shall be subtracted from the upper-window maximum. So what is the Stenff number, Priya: -1.1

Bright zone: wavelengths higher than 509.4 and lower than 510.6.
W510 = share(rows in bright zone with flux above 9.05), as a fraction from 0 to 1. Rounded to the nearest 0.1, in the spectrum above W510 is 0.8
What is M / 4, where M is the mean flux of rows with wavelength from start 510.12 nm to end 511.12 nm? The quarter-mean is 2.30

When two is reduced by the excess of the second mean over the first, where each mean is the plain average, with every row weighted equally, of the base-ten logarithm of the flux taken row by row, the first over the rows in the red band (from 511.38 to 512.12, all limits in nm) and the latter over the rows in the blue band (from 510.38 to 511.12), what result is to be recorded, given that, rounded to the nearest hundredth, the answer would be 1.93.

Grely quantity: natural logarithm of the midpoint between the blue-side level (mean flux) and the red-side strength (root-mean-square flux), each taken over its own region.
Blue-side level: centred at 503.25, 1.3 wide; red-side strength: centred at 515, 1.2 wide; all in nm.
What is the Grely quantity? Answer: 2.15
